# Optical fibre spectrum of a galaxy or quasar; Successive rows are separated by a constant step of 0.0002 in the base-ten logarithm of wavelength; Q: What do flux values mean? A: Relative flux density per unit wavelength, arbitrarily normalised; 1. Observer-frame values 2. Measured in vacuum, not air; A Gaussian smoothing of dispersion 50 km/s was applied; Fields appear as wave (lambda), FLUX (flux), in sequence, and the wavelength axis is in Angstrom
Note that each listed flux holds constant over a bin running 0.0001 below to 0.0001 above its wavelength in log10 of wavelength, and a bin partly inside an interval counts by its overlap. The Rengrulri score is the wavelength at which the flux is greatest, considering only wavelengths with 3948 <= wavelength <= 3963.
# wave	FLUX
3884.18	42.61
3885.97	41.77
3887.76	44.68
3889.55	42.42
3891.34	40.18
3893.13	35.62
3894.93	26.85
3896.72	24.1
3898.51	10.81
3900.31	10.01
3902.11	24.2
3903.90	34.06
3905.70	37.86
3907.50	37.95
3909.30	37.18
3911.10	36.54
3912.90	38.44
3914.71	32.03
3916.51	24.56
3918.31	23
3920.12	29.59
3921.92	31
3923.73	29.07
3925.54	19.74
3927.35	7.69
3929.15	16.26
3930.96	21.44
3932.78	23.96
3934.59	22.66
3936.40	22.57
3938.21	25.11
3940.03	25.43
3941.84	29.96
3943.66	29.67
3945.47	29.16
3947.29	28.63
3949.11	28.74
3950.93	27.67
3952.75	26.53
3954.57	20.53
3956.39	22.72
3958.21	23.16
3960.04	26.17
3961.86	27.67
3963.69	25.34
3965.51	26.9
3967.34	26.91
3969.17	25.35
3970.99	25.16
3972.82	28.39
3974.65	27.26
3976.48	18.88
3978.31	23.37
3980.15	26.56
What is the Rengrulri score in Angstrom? 3949.11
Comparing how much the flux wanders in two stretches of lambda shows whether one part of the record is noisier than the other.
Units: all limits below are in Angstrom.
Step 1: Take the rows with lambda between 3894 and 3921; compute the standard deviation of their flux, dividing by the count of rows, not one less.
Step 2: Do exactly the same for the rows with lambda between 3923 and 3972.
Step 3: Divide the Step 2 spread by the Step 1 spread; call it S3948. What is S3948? 0.52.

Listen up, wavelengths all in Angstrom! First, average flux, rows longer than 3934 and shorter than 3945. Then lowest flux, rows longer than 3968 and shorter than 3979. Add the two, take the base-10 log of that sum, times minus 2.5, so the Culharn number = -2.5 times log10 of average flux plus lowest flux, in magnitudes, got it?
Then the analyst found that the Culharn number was -4.13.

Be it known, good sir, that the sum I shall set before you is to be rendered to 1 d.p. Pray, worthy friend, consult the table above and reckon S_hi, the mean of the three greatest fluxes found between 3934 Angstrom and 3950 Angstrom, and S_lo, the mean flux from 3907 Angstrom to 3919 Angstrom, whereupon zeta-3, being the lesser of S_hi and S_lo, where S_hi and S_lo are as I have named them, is 29.6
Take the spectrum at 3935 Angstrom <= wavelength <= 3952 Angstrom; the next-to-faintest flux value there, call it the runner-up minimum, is 25.11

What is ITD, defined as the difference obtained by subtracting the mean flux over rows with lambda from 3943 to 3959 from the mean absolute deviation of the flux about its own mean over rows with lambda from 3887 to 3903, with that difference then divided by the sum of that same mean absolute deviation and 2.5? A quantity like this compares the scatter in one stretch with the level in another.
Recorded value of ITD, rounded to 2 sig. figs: -1.2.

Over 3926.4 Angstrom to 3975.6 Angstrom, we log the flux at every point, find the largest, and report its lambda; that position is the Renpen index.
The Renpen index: 3941.84 Angstrom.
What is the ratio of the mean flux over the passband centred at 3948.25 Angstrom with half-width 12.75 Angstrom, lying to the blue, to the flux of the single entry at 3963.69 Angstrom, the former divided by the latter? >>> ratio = 1.03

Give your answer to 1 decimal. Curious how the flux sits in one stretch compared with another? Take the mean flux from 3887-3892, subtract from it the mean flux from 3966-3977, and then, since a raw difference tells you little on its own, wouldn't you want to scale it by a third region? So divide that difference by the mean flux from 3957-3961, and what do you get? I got 0.7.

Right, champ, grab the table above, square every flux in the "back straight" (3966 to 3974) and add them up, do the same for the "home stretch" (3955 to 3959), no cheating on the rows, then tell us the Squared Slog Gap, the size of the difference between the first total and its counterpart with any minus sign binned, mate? 1753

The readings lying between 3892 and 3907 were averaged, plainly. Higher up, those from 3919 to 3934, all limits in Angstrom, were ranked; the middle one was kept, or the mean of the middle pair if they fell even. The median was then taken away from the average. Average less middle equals 3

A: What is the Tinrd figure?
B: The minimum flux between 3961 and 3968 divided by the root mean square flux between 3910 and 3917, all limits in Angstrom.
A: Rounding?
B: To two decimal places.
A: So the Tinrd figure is 0.76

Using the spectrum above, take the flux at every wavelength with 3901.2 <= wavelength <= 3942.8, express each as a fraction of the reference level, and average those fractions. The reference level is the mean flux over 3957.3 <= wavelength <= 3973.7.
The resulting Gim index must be 1.05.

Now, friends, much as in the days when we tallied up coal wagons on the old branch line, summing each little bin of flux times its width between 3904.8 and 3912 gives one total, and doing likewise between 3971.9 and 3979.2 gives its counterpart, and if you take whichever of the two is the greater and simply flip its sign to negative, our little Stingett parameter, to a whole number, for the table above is -269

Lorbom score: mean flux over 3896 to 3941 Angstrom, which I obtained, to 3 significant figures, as 25.8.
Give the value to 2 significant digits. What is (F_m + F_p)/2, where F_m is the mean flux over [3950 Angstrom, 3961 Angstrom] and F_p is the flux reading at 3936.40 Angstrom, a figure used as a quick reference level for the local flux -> 24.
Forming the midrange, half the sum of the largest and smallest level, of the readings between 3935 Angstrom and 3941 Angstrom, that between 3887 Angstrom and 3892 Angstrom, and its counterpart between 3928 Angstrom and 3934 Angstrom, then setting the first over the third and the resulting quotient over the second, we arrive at 0.028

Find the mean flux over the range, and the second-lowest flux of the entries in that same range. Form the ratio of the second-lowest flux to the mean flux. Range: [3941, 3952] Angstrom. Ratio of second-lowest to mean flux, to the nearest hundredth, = 0.99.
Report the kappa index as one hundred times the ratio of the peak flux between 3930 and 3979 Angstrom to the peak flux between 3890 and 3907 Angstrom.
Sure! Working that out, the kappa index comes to 75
